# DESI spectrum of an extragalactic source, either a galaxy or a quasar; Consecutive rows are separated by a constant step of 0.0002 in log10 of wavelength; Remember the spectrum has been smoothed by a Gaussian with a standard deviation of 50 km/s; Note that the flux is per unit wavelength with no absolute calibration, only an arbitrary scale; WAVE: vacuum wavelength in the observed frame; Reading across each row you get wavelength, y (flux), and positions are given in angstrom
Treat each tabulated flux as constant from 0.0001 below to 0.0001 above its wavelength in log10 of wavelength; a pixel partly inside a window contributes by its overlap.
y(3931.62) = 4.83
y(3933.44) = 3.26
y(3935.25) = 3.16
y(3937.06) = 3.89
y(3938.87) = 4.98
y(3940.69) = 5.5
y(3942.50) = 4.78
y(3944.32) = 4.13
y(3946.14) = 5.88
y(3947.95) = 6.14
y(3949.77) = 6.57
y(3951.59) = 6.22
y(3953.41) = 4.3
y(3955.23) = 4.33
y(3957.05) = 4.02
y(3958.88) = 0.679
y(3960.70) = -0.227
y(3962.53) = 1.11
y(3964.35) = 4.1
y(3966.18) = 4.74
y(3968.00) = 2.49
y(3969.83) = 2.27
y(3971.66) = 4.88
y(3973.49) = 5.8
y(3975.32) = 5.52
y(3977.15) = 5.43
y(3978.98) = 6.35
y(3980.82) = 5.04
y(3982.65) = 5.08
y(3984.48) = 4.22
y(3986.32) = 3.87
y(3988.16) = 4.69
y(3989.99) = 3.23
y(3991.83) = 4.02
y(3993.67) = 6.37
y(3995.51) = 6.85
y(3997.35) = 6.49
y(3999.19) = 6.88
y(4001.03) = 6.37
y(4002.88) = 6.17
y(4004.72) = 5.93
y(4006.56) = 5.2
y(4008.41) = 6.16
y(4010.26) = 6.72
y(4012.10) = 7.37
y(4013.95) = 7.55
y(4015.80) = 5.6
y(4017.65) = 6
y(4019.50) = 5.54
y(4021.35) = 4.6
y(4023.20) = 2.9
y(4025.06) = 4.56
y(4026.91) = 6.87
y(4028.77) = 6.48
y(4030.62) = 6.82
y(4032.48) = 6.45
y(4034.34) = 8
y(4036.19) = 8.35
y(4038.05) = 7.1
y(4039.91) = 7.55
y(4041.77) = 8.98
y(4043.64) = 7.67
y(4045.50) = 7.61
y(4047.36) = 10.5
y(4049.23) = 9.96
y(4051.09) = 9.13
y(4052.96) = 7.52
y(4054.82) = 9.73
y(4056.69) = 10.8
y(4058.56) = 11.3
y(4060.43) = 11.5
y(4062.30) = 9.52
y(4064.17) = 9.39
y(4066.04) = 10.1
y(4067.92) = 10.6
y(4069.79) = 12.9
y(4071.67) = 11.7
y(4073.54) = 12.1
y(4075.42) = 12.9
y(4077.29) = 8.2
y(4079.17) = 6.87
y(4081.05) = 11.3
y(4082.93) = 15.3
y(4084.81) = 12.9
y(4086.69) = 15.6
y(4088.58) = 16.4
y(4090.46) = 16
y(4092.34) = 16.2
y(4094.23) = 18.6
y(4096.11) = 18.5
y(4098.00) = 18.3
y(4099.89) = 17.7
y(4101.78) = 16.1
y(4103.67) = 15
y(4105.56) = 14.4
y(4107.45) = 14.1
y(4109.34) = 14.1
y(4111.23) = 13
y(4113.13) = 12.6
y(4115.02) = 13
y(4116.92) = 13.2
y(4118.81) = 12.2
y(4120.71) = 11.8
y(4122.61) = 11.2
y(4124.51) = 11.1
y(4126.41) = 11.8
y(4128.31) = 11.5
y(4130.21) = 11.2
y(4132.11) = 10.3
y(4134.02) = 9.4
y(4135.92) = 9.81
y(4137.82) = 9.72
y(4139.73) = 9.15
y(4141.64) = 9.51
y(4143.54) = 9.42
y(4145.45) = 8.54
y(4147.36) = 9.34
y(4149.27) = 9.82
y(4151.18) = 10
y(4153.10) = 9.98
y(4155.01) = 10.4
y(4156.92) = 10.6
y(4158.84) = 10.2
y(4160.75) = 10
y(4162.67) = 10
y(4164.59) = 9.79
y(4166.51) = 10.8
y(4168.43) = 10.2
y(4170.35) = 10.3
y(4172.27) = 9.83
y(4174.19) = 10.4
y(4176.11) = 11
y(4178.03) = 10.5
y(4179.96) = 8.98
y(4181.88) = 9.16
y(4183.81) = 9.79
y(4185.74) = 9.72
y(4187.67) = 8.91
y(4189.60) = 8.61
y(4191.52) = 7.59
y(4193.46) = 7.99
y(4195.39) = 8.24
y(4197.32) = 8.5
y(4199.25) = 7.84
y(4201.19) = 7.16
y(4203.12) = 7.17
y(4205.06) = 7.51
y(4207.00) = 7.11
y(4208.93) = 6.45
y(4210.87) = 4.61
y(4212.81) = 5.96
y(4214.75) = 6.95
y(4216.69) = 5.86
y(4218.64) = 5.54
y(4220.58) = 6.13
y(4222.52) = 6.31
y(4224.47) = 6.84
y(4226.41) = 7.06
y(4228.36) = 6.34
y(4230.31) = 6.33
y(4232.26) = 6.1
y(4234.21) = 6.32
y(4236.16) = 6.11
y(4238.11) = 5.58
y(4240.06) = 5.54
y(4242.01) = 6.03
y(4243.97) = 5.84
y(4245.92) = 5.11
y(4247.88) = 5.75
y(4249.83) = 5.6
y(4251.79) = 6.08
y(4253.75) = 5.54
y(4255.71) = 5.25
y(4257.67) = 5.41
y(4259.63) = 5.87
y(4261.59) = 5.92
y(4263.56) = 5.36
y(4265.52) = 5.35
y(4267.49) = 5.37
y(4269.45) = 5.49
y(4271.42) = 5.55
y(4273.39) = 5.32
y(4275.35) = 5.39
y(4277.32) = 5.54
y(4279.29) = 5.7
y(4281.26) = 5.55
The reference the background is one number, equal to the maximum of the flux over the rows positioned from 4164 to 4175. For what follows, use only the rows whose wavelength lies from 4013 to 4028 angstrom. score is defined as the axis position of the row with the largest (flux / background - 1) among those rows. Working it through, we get 4013.95 angstrom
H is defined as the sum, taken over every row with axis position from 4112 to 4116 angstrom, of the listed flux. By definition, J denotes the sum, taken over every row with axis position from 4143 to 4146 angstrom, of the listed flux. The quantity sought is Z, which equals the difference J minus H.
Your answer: -8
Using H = 26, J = 18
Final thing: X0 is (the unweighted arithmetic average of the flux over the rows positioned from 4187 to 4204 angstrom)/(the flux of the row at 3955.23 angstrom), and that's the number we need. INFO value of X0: 1.85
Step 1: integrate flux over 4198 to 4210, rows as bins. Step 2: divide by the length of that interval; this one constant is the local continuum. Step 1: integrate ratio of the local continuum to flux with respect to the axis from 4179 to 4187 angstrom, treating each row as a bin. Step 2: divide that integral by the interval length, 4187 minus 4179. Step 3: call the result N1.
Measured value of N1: 0.8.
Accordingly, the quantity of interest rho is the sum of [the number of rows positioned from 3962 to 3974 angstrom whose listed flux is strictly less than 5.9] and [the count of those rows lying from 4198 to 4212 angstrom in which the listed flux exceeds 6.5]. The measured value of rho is 12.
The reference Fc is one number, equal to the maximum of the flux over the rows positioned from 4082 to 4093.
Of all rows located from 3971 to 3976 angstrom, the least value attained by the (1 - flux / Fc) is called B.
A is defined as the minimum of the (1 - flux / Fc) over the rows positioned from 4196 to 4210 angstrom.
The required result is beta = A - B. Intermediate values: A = 0.5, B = 0.65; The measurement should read -0.2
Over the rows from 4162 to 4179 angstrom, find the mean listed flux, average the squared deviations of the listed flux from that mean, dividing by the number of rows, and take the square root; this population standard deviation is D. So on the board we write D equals 0.4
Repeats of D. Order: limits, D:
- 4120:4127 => 0.3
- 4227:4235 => 0.1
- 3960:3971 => 1.7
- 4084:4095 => 1.7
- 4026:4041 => 0.7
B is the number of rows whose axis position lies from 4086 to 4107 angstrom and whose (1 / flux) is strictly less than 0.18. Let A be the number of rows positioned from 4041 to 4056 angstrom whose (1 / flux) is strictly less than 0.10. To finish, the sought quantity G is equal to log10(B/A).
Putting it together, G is 1.0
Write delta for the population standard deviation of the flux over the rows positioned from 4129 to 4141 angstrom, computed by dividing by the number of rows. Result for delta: 0.7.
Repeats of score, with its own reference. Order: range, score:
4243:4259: 4251.79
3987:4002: 3999.19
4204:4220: 4205.06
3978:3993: 3978.98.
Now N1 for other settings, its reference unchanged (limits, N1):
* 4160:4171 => 0.7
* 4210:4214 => 1.4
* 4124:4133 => 0.6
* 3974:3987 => 1.4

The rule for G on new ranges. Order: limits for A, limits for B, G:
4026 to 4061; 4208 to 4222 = 0.1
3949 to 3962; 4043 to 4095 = 1.4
